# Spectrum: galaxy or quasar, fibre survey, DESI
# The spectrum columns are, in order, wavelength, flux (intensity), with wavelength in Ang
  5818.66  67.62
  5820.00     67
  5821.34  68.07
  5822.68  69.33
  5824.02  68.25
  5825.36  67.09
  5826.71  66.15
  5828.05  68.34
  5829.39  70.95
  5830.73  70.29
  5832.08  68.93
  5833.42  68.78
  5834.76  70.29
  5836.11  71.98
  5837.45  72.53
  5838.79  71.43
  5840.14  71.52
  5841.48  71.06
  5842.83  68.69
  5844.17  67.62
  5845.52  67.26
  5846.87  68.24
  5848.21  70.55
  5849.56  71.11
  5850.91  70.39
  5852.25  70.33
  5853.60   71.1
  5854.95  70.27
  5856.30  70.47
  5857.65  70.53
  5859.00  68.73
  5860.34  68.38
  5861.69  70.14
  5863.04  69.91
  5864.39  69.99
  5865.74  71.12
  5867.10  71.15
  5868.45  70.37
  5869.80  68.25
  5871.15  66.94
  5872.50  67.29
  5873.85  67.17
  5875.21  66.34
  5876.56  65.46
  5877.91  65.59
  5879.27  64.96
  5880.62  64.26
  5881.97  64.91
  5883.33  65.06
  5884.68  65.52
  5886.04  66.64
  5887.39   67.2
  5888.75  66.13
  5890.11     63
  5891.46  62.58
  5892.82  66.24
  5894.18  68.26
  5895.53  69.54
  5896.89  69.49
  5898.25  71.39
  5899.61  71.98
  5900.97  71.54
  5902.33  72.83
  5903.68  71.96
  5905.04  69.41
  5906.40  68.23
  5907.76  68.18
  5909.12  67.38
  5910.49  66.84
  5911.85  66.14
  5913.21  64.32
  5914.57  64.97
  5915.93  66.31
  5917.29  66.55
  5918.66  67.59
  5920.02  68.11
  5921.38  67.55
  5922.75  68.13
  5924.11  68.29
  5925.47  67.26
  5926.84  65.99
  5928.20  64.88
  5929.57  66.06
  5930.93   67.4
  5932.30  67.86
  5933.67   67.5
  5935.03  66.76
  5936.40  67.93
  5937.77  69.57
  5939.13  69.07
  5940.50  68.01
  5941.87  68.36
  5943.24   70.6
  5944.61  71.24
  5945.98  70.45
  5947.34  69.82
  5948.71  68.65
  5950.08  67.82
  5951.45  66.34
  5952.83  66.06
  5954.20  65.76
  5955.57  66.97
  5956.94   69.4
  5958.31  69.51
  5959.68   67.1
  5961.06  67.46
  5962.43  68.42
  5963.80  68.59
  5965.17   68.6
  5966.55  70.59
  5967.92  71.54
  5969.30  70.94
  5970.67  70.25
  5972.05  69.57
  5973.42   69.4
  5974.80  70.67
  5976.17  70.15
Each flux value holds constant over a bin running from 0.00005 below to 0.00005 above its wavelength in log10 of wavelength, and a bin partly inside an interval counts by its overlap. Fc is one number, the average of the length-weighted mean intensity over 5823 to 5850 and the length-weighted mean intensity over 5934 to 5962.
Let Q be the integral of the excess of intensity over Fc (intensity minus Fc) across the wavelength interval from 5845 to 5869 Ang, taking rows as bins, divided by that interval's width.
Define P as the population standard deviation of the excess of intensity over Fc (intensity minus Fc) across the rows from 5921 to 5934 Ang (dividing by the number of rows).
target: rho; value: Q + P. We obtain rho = 2.1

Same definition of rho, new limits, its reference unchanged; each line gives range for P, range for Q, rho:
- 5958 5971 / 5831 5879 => 1.9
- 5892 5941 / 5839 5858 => 3.0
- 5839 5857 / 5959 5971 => 1.7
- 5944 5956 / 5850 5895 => 0.7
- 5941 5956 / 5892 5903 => 3.0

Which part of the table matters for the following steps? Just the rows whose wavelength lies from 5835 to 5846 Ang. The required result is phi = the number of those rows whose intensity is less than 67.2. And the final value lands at 0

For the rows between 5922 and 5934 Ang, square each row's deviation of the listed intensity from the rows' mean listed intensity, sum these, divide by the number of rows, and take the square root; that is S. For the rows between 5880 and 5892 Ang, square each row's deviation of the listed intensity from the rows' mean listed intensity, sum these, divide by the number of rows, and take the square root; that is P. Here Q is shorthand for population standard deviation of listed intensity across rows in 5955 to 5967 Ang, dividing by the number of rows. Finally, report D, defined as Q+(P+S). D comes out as 3.7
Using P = 1.5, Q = 1.1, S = 1.08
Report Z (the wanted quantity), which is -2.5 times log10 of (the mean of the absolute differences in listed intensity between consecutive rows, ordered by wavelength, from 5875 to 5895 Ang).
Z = -0.12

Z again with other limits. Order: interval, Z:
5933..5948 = 0.03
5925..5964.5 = 0.03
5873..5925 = 0.04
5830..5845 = -0.04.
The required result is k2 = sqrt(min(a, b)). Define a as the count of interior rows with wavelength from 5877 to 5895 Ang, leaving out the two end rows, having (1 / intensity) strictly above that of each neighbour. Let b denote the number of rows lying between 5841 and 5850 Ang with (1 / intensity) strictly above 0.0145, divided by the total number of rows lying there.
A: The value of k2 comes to 0.76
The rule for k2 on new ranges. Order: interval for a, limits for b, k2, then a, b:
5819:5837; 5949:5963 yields 0.89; 2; 0.80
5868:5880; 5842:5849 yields 0.89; 2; 0.80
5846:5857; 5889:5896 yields 0.89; 2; 0.80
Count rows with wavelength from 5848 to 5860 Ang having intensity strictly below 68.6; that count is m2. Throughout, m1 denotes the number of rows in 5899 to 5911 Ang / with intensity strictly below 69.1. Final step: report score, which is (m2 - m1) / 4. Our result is -1.00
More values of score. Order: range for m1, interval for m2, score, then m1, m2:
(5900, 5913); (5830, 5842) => -1.25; 5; 0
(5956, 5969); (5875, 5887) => 1.00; 5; 9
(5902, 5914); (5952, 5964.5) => 0.25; 6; 7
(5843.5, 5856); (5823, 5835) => 0.25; 3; 4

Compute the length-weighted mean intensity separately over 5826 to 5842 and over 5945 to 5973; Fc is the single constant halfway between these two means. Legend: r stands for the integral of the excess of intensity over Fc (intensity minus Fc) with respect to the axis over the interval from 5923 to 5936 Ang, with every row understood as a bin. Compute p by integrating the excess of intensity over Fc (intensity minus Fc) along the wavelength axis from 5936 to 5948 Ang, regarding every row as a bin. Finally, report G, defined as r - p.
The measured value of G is -33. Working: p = 0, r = -32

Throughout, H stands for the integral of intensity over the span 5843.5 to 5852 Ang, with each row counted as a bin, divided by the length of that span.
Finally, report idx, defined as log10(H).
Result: 1.84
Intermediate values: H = 69.3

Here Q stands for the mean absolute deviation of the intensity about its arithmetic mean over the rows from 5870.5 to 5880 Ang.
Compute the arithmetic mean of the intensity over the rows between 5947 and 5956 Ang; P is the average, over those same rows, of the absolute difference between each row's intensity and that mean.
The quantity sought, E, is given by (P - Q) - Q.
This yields -0.4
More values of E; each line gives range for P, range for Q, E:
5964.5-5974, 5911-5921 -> -1.2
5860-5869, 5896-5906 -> -1.4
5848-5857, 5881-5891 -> -1.7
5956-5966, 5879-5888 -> -1.0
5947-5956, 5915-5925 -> 0.0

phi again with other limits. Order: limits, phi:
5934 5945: 1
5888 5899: 4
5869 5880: 6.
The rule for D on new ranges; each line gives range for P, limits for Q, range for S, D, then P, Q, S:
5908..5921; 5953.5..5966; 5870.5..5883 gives 3.4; 1.2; 1.2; 1.04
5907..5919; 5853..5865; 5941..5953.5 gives 3.7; 1.2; 0.8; 1.75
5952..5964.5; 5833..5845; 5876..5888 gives 3.7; 1.3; 1.6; 0.85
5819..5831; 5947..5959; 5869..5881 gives 4.2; 1.5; 1.5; 1.21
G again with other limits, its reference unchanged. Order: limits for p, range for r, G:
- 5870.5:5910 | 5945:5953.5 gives 70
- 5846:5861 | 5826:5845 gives 0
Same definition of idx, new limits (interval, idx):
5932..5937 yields 1.83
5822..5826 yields 1.83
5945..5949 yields 1.85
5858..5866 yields 1.84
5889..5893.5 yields 1.81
